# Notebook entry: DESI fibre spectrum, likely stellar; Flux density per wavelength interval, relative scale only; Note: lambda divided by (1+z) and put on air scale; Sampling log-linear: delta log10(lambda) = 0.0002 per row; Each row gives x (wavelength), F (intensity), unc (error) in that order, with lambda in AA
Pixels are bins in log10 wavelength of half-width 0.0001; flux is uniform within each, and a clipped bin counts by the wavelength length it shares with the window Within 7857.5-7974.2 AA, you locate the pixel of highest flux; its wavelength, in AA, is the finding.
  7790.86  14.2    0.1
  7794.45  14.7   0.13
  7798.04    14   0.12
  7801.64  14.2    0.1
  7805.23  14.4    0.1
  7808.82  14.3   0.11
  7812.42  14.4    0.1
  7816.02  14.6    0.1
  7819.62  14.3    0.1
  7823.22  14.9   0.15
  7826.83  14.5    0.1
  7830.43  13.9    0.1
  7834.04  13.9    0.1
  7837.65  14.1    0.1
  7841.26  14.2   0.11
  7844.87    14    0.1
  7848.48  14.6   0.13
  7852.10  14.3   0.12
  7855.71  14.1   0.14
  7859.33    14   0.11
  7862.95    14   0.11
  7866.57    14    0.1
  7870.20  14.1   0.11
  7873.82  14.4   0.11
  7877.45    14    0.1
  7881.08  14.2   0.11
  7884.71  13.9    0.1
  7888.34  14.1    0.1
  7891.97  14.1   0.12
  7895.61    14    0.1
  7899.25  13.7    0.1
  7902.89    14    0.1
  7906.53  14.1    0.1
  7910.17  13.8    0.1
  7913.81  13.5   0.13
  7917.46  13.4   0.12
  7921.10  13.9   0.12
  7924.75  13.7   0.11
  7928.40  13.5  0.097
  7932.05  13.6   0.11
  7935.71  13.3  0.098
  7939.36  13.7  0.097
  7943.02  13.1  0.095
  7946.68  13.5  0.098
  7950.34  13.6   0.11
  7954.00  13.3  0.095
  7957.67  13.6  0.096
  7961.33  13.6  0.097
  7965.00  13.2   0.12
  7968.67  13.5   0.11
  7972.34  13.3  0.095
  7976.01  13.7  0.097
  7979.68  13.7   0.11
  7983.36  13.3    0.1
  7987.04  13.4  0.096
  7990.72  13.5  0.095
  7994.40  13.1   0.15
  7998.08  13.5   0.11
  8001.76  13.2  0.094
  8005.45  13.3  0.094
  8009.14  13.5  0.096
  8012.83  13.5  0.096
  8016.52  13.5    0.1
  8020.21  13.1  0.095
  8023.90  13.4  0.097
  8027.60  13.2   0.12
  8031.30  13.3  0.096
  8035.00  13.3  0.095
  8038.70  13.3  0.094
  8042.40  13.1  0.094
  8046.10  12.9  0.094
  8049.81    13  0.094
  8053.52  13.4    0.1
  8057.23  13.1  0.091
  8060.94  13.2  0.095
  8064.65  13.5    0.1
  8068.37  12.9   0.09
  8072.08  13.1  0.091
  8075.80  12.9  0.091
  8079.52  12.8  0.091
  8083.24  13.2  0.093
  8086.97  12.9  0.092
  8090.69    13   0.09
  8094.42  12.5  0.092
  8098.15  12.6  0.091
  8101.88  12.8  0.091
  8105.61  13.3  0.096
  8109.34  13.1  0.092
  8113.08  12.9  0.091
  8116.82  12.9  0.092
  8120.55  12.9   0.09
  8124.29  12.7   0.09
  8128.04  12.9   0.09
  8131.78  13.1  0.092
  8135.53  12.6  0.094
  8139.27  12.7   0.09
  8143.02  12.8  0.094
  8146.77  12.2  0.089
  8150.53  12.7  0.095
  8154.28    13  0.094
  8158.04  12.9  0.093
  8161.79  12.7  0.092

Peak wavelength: 7873.82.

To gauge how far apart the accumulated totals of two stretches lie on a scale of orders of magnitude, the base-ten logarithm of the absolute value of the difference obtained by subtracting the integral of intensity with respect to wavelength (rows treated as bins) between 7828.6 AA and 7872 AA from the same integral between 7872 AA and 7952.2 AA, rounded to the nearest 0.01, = 2.69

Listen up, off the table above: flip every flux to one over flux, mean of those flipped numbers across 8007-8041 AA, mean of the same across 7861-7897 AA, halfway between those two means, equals 0.0730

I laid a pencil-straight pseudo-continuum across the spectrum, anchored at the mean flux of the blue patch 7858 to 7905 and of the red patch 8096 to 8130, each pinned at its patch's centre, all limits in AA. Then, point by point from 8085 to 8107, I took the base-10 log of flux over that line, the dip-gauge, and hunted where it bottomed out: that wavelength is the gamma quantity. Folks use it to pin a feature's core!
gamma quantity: 8094.42 AA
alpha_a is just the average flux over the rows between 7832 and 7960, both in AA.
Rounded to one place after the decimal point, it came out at 13.9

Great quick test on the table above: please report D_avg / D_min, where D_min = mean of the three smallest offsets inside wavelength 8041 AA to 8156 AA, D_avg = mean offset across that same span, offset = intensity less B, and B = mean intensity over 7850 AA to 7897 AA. 0.7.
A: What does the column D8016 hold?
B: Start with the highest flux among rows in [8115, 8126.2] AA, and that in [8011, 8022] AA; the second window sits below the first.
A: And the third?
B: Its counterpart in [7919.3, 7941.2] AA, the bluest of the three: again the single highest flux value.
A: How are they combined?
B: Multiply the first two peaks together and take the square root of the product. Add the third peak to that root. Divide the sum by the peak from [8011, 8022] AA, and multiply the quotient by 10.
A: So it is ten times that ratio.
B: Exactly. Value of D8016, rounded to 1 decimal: 20.1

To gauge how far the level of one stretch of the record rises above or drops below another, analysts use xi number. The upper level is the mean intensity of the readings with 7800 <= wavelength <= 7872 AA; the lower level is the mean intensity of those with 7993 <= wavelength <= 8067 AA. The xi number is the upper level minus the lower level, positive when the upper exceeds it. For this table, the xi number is 0.97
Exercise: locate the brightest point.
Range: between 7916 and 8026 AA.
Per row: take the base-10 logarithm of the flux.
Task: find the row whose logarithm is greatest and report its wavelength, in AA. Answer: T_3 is 7921.10 AA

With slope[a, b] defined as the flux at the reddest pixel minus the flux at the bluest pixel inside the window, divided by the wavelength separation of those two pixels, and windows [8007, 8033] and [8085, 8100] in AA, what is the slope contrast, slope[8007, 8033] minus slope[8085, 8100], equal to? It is 0.02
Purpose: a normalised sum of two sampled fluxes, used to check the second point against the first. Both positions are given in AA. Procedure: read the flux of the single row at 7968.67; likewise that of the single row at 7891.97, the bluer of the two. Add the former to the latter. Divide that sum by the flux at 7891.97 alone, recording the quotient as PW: 1.96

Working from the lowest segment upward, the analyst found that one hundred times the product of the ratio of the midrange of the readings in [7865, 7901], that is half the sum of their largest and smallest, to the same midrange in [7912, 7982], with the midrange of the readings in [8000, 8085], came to 1369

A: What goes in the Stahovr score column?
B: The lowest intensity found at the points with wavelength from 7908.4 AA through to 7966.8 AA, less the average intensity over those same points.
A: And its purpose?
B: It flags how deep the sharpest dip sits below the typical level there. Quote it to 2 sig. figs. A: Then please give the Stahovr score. -0.42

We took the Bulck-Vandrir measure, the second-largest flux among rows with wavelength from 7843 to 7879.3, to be 14.4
